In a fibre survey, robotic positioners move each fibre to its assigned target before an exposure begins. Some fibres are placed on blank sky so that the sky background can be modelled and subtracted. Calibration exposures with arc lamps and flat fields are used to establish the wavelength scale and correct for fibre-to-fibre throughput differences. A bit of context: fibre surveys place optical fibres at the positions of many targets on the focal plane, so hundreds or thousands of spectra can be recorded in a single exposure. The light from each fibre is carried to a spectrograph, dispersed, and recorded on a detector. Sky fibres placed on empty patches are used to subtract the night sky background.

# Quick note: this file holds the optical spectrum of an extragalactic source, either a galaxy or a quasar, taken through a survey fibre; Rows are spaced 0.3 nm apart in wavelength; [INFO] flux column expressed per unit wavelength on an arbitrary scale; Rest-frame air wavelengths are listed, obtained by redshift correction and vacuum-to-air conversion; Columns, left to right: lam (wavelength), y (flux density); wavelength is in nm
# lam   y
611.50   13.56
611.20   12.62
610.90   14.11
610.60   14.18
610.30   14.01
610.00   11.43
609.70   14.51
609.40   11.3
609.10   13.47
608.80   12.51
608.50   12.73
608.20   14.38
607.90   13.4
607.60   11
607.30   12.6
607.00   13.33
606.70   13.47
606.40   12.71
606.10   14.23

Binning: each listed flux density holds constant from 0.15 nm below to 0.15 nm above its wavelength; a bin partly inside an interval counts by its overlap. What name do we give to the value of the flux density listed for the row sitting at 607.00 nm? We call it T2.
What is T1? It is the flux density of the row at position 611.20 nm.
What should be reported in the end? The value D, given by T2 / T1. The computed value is 1.06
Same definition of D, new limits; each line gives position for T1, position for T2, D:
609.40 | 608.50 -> 1.13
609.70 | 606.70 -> 0.93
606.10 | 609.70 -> 1.02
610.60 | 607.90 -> 0.94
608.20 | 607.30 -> 0.88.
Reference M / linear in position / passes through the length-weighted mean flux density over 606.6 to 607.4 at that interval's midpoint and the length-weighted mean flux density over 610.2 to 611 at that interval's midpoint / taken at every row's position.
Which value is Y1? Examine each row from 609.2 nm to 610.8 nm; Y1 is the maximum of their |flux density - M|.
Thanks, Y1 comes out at 2.5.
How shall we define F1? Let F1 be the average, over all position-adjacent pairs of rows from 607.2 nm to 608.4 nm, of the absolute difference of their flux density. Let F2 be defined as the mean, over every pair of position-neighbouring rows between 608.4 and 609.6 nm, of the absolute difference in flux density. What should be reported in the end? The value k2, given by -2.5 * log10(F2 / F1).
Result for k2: 0.43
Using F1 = 1.7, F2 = 1.1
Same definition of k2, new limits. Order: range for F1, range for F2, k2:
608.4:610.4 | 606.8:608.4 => 0.39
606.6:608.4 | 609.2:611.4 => -0.45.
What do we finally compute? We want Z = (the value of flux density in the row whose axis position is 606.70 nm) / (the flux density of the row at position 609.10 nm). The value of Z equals 1.000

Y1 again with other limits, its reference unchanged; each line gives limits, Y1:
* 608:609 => 1.1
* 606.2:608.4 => 2.3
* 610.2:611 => 0.1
